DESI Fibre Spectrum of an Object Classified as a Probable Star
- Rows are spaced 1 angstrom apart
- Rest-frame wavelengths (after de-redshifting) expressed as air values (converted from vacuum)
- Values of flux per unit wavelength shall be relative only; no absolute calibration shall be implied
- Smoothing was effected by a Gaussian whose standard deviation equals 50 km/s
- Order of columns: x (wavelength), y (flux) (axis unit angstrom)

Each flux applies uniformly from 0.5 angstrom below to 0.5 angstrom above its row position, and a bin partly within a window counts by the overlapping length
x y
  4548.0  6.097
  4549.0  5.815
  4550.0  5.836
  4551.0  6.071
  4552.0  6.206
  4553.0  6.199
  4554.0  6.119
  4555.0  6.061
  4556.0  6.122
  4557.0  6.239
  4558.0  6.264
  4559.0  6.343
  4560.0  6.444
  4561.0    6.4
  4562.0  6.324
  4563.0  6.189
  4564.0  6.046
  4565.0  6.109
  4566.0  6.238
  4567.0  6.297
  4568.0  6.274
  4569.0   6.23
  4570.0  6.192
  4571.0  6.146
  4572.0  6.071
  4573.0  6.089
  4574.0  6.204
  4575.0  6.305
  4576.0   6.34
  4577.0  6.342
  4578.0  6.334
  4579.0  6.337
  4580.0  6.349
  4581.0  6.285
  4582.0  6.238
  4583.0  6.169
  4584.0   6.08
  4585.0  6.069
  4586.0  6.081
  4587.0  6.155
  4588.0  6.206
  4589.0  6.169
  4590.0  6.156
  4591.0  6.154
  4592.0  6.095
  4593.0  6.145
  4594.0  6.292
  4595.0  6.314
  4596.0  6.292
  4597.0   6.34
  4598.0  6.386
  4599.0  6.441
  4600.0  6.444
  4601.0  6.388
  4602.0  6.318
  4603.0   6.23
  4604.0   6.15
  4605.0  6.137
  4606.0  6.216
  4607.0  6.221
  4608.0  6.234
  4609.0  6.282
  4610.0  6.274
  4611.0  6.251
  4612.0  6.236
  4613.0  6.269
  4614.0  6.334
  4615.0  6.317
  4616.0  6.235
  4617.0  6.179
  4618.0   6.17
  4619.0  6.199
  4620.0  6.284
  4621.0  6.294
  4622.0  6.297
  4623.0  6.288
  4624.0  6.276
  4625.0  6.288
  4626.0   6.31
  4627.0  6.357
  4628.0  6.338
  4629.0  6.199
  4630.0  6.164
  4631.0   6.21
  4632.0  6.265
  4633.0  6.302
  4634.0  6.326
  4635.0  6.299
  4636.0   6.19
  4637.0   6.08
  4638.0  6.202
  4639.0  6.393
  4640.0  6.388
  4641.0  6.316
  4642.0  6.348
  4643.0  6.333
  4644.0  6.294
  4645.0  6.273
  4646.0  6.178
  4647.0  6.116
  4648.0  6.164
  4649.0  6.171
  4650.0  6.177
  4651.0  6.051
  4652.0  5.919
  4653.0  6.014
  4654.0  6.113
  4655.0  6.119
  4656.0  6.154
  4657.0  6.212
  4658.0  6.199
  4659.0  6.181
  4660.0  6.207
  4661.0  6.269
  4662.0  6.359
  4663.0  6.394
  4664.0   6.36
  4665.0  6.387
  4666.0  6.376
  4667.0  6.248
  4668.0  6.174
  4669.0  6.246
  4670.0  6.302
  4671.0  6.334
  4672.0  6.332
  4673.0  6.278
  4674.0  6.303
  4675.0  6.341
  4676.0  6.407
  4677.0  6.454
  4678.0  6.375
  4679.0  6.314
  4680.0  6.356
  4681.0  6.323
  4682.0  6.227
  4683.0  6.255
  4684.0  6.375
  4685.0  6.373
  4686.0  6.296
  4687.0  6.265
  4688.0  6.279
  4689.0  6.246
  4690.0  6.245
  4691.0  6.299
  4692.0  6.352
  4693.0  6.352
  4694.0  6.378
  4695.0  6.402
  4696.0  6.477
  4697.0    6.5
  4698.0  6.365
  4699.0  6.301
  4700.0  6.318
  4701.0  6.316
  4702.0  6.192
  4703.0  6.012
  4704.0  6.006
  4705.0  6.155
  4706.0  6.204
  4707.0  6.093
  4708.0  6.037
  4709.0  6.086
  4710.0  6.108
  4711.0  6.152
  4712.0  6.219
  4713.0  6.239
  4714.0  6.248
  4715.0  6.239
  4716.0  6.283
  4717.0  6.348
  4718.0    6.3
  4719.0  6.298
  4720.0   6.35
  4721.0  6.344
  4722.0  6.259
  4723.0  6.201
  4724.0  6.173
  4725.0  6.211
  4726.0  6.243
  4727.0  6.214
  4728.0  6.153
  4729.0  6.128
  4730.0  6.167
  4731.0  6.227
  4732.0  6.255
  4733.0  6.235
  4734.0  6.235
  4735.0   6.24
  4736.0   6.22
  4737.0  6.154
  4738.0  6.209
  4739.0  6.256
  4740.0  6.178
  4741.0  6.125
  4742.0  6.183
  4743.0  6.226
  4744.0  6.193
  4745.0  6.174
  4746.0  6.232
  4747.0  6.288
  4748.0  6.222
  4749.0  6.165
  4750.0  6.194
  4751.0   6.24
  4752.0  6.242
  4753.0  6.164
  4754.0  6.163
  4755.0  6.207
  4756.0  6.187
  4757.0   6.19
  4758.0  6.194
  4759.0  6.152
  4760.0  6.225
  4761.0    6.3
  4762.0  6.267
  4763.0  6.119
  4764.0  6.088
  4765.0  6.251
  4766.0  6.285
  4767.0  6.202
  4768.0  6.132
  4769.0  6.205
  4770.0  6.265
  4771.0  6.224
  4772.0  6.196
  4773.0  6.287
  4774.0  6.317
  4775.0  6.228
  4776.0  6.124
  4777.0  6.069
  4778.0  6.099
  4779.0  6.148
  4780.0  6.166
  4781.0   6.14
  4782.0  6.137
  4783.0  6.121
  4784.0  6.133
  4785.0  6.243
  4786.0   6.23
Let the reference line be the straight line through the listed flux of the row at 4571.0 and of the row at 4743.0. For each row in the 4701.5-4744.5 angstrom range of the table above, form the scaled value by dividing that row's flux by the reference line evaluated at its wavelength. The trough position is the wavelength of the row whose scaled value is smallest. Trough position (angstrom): 4704.0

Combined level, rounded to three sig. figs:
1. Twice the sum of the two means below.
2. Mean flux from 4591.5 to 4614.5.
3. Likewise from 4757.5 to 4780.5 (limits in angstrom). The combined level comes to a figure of 24.9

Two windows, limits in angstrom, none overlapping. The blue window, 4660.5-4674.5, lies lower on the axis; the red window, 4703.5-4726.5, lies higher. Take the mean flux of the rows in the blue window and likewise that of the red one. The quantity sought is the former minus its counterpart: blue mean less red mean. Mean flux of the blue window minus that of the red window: 0.10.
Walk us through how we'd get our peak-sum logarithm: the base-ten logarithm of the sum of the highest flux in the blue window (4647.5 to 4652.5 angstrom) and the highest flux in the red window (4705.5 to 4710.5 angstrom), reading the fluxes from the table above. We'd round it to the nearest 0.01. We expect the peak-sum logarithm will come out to 1.09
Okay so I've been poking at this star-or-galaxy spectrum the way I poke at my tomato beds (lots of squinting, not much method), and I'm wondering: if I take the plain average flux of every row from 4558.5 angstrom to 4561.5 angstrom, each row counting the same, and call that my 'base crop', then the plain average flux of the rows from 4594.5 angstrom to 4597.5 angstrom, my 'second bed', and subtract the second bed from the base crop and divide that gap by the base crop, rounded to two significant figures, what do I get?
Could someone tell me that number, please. 0.013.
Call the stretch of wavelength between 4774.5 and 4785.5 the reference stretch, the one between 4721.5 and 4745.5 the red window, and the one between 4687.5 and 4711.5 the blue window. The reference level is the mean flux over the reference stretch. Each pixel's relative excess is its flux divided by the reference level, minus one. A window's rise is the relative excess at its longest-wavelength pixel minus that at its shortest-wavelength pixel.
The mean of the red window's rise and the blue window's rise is -0.017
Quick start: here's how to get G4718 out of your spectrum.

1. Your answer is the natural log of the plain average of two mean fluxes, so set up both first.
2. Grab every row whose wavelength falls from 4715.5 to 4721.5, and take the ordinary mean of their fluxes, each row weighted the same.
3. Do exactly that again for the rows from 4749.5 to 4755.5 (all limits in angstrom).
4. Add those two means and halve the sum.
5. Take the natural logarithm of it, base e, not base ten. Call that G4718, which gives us 1.83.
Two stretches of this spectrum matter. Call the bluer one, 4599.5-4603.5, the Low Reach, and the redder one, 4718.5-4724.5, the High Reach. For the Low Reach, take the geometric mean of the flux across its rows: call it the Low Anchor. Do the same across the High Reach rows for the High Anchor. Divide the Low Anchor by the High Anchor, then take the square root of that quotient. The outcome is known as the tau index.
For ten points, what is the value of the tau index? 1.01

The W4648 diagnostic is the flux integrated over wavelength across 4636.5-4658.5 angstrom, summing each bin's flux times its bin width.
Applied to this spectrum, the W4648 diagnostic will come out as 136.2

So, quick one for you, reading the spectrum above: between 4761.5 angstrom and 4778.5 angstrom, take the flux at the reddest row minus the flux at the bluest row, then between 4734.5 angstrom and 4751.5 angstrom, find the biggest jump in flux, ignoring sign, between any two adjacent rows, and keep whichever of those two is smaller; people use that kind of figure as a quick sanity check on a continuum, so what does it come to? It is -0.17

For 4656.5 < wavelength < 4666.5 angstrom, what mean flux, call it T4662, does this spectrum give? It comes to 6.29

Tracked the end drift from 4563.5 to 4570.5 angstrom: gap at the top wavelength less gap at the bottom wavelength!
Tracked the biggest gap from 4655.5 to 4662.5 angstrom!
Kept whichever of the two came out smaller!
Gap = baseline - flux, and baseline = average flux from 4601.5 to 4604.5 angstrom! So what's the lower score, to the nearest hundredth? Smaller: -0.15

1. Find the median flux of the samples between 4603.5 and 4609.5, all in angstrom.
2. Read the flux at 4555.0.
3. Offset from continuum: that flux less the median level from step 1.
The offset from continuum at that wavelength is -0.16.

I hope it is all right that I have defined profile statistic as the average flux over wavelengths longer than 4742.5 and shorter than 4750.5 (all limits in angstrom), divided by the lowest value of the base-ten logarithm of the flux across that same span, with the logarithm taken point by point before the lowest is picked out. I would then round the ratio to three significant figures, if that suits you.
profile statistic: 7.86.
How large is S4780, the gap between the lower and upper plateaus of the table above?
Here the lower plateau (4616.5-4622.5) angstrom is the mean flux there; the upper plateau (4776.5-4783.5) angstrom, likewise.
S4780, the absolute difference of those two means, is 0.11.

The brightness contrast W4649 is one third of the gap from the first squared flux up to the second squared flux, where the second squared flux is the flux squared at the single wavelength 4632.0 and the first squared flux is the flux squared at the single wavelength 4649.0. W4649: 0.4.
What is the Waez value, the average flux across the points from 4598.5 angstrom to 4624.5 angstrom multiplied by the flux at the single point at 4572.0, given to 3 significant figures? 38.1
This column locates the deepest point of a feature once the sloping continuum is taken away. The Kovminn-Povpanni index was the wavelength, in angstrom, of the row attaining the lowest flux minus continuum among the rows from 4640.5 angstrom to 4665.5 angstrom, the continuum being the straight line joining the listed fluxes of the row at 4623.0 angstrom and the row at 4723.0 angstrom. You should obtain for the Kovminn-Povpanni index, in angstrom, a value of 4652.0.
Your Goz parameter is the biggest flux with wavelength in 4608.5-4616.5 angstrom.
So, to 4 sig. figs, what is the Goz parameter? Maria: 6.334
